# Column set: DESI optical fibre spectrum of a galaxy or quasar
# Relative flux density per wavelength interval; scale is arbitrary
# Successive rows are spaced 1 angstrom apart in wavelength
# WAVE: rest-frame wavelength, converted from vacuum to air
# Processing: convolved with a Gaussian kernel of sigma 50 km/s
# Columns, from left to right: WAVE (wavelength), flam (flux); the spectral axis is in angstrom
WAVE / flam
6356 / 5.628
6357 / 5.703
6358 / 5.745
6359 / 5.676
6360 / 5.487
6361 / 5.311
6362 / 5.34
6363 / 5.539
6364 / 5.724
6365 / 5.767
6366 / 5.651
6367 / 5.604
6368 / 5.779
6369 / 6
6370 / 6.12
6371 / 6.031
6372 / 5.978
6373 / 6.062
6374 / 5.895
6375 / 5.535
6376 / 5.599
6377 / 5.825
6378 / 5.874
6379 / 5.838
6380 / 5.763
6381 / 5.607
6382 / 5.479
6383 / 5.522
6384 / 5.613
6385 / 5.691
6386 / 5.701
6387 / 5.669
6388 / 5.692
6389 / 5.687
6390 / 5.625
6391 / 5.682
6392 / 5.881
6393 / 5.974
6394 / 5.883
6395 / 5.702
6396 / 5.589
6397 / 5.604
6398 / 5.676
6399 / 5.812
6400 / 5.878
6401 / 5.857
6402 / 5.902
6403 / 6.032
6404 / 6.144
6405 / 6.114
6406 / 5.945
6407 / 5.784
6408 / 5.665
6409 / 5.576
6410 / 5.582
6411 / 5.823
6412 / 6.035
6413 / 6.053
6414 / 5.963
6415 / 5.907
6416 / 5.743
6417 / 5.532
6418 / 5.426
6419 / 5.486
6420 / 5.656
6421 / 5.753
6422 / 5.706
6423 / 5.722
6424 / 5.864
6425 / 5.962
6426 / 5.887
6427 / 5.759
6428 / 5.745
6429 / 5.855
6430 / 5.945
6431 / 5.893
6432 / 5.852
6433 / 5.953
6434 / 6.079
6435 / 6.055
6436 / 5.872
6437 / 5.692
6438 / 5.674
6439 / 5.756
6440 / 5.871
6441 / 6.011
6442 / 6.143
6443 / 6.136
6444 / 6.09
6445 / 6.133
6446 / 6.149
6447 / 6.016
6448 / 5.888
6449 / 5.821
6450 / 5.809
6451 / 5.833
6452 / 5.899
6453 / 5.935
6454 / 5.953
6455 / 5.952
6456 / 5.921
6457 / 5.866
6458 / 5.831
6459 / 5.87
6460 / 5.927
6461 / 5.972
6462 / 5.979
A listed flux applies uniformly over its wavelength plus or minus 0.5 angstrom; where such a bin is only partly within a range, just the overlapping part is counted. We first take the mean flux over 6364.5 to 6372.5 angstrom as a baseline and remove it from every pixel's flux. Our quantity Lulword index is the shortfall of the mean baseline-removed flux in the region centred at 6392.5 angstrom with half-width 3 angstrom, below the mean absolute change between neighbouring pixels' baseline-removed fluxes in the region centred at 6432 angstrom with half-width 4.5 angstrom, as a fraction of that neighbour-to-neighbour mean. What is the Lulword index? 1.8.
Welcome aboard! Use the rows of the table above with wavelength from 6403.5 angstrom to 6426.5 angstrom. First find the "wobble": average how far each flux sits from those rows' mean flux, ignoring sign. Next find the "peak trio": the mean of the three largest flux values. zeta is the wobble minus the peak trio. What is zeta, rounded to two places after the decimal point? -5.94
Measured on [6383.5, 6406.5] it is -5.95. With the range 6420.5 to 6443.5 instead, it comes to -6.01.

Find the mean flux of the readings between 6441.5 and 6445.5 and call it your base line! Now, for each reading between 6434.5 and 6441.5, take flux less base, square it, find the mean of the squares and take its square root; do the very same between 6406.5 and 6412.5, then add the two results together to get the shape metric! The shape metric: 0.72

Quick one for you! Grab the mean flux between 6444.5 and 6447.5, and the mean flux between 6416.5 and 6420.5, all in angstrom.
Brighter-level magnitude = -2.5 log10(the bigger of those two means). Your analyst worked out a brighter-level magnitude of -1.96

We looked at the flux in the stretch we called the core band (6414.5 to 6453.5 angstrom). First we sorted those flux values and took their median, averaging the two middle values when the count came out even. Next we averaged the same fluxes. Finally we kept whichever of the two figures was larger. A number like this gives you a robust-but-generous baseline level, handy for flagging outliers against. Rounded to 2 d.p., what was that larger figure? 5.87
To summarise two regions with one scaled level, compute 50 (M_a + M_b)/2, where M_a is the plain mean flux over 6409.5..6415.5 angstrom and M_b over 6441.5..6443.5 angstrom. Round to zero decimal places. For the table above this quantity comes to 301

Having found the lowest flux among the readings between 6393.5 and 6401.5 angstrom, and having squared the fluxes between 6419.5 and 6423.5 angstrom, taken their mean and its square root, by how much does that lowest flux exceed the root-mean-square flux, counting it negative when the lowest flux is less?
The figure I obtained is -0.12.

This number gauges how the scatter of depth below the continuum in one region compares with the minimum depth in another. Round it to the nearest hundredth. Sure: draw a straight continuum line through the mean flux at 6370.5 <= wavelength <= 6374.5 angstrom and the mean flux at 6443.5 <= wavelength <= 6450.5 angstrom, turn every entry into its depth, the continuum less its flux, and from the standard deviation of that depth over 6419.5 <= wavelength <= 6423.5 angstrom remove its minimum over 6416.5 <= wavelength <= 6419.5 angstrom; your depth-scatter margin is -0.42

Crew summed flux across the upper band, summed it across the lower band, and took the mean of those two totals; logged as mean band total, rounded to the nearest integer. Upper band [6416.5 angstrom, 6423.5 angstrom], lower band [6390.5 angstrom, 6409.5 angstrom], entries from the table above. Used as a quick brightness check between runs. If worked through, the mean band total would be 75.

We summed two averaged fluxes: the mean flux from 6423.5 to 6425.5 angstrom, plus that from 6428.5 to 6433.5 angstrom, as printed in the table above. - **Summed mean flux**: 11.8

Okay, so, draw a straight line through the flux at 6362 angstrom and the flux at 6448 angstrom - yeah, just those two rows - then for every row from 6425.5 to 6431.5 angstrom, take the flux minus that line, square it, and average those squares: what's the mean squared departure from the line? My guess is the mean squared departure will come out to 0.012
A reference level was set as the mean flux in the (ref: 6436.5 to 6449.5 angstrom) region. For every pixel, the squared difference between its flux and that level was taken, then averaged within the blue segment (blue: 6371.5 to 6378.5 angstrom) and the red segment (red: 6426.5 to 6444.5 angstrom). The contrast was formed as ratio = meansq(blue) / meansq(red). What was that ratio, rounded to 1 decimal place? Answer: 2.1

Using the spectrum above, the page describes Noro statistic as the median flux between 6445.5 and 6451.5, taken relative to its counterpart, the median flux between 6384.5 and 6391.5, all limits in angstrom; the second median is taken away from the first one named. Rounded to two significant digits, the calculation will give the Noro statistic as 0.17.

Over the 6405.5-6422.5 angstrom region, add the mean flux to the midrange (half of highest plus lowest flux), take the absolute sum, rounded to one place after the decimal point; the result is 11.5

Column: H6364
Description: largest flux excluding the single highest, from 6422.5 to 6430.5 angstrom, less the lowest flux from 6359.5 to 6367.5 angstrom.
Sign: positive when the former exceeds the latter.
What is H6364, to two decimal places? 0.63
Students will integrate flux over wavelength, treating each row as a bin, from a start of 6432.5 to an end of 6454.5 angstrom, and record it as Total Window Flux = 130.8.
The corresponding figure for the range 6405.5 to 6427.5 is 126.8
